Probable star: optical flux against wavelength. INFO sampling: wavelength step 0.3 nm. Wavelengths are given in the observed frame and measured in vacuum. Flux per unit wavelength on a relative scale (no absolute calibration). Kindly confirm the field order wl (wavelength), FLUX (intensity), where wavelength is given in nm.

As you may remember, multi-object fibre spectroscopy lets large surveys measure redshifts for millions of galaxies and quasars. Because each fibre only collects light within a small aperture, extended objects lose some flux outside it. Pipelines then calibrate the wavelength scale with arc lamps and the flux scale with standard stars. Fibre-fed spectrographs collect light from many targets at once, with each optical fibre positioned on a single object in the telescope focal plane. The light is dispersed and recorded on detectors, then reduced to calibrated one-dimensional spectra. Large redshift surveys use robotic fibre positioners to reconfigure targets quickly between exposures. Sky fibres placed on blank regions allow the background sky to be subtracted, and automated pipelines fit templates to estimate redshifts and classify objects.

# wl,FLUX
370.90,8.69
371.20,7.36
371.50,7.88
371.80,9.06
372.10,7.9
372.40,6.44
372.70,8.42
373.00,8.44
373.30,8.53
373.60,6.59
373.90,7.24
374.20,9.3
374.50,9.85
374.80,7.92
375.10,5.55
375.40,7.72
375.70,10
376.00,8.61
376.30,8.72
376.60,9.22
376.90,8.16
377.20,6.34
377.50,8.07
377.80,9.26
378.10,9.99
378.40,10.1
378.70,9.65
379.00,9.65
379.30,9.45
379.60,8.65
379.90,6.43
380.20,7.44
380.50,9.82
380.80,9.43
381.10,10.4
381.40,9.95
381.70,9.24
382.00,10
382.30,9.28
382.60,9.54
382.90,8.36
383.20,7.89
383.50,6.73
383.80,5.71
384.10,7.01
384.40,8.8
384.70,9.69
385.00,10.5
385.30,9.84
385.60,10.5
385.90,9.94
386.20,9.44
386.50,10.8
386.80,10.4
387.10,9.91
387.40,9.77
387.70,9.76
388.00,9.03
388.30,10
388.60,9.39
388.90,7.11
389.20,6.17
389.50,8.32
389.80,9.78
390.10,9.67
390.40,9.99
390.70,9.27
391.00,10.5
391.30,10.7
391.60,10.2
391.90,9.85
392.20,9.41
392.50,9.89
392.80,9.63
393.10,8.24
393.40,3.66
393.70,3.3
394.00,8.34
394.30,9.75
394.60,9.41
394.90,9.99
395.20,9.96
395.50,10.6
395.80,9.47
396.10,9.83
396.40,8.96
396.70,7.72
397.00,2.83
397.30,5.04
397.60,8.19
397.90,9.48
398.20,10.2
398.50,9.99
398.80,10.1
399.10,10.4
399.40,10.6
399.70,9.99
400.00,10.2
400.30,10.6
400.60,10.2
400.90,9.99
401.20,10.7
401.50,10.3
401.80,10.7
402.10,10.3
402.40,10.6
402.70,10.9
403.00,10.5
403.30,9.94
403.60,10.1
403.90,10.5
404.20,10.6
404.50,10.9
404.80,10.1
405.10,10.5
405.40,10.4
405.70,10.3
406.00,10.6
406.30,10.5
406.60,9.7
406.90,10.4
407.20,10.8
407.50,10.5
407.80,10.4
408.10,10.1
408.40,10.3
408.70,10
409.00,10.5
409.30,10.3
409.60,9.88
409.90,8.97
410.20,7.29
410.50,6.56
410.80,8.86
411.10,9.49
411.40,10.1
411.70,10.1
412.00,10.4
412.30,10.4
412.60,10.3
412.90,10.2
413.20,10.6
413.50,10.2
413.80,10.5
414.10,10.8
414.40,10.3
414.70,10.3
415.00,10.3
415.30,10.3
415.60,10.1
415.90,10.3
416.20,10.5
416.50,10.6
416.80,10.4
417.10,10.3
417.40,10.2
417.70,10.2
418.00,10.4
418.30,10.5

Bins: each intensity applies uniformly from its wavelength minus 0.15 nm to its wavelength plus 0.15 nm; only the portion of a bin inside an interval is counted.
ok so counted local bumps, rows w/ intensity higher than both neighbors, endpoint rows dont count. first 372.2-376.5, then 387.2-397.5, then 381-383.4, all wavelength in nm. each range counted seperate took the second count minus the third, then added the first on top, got 10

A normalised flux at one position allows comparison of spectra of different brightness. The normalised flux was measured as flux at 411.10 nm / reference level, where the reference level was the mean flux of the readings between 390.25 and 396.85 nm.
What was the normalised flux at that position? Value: 1.05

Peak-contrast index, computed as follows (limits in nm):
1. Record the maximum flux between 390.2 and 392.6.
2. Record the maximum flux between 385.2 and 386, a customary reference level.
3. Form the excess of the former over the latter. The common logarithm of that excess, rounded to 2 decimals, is -0.70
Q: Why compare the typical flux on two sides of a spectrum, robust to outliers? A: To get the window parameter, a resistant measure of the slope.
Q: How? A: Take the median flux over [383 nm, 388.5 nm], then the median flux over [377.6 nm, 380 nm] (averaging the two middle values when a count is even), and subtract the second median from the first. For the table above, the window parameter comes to 0.2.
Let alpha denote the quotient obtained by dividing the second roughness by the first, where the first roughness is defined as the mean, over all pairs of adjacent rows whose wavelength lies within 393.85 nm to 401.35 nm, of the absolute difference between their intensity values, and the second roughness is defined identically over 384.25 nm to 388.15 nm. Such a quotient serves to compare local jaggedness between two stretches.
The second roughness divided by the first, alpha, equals 0.65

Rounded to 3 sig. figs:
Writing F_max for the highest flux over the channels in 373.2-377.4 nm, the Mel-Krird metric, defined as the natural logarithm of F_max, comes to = 2.30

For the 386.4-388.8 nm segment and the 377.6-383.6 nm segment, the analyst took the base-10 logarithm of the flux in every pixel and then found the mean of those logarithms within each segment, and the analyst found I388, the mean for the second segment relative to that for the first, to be 0.96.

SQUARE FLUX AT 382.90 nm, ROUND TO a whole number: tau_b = 70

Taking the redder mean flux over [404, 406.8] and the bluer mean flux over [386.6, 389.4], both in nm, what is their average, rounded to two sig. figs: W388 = 9.7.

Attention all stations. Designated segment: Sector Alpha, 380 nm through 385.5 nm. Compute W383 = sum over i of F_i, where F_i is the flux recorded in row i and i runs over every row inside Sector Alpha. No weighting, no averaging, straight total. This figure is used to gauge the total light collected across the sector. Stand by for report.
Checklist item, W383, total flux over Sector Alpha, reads 160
